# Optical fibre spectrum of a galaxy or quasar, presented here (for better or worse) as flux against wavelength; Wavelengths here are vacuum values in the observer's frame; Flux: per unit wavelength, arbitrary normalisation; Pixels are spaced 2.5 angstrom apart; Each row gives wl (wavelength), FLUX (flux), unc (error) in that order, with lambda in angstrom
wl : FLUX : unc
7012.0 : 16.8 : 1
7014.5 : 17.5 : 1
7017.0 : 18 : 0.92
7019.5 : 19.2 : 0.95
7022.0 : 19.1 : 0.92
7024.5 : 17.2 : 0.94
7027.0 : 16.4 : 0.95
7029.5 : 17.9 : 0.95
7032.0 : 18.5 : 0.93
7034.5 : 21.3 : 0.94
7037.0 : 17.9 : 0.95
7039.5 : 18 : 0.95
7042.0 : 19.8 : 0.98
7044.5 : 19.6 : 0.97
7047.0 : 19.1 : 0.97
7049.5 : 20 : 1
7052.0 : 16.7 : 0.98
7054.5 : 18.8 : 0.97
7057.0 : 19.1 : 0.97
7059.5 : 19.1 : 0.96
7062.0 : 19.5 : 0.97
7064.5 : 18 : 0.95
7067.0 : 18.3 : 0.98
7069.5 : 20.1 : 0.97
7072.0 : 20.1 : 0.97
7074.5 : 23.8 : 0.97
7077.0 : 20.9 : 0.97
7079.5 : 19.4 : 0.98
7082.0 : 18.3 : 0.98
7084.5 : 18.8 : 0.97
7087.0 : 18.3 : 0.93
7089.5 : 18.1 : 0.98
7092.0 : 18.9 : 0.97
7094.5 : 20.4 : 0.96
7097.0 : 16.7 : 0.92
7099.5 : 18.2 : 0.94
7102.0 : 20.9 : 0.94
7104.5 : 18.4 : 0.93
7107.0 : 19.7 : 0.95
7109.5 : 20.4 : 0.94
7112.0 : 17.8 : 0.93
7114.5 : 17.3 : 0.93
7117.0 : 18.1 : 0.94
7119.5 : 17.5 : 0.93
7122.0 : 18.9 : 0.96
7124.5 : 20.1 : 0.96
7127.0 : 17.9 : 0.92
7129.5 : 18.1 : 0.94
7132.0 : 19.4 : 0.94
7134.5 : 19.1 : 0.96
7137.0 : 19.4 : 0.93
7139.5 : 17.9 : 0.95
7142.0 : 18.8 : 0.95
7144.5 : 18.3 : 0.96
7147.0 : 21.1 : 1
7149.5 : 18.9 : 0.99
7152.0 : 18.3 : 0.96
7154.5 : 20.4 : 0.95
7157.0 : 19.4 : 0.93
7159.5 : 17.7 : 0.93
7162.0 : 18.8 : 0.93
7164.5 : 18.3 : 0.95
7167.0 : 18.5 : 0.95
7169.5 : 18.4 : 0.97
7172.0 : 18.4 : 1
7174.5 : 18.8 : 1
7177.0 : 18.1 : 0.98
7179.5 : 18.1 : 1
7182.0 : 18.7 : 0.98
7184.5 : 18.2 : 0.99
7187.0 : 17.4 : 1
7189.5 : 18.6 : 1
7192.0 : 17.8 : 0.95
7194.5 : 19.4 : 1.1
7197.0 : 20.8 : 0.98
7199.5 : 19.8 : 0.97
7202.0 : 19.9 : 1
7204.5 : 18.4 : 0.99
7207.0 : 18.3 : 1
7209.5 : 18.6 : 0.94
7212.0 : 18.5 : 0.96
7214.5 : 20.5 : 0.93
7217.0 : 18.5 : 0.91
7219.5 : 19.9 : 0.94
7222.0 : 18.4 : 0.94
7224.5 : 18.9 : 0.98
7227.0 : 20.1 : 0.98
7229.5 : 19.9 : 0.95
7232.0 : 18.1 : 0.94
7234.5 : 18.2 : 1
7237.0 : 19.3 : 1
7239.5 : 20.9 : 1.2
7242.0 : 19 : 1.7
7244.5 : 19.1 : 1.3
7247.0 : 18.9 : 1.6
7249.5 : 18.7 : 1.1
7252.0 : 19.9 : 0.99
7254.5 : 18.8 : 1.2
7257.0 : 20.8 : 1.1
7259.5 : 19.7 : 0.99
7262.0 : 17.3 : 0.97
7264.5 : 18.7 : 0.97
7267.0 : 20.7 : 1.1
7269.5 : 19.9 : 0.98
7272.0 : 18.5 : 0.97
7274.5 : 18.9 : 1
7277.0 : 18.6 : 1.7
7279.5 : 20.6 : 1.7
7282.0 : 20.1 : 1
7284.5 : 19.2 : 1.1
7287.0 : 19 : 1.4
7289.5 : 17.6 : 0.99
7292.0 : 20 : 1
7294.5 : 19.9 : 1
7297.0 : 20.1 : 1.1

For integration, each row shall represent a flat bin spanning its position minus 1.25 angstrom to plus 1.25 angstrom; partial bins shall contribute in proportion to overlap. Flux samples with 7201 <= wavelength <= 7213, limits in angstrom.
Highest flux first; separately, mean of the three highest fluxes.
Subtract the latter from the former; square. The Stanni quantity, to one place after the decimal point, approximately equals 0.8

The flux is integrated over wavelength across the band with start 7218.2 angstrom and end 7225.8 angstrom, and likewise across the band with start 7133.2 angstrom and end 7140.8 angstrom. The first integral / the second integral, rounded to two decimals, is 1.01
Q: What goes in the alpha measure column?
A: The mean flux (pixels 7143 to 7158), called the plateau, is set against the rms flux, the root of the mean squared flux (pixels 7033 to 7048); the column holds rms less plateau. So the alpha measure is -0.1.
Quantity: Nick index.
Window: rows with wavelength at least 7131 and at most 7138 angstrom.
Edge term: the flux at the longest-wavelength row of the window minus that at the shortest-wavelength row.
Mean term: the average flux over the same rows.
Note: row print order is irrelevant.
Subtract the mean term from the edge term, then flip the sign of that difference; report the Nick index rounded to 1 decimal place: 19.3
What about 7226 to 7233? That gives 21.4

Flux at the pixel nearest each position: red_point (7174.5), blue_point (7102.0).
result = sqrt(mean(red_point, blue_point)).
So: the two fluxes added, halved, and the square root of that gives 4.46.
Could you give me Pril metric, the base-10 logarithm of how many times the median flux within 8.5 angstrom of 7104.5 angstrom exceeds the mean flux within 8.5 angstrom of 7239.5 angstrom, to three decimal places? -0.016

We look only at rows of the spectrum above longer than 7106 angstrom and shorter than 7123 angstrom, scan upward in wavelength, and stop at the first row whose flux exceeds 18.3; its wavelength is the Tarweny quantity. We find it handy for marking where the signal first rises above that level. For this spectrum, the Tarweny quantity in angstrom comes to 7107.0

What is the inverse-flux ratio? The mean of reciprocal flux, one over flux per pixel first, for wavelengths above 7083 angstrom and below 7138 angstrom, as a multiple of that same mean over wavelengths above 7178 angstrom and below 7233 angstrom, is 1.01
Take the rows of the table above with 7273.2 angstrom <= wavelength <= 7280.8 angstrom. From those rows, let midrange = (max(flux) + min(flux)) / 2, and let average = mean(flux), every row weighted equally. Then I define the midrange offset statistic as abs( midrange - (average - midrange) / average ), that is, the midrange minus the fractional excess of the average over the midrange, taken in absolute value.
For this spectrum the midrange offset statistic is 19.6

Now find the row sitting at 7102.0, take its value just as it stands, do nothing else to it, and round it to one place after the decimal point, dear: 20.9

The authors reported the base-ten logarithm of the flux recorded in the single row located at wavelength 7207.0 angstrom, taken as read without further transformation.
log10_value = 1.262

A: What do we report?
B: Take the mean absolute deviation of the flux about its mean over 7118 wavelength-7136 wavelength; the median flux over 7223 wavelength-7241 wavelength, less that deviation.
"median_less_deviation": 18.5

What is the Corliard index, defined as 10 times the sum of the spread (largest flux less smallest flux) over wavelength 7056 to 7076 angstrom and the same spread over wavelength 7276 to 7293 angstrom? 88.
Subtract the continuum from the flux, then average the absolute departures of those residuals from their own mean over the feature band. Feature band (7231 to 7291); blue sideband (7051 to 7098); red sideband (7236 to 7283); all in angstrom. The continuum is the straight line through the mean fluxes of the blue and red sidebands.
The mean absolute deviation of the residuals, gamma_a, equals 0.77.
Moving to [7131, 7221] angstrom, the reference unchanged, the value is 0.71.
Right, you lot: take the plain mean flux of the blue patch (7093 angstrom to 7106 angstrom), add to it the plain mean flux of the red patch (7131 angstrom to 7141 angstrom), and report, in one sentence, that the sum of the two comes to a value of 37.87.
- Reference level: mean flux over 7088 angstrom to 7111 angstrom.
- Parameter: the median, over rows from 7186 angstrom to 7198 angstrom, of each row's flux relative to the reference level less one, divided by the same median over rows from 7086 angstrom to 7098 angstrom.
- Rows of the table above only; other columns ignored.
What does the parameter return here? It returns 0.6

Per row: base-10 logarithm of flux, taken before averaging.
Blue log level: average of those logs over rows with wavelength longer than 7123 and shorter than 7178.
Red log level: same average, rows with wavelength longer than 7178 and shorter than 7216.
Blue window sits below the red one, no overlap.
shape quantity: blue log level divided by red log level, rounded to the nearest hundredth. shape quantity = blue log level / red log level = 1.00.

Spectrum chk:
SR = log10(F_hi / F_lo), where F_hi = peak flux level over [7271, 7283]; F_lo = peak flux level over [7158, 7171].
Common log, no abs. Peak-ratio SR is 0.04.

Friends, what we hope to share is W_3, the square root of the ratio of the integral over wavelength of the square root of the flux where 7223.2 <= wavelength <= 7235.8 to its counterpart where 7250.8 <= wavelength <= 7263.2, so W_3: 1.00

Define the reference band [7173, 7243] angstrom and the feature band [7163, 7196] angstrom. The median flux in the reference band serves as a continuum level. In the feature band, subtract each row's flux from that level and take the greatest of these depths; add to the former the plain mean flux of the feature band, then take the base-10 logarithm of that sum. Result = 1.29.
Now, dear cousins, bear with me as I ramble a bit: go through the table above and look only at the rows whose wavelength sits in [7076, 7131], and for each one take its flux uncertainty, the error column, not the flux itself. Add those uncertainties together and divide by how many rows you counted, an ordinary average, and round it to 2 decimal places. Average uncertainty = 0.95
